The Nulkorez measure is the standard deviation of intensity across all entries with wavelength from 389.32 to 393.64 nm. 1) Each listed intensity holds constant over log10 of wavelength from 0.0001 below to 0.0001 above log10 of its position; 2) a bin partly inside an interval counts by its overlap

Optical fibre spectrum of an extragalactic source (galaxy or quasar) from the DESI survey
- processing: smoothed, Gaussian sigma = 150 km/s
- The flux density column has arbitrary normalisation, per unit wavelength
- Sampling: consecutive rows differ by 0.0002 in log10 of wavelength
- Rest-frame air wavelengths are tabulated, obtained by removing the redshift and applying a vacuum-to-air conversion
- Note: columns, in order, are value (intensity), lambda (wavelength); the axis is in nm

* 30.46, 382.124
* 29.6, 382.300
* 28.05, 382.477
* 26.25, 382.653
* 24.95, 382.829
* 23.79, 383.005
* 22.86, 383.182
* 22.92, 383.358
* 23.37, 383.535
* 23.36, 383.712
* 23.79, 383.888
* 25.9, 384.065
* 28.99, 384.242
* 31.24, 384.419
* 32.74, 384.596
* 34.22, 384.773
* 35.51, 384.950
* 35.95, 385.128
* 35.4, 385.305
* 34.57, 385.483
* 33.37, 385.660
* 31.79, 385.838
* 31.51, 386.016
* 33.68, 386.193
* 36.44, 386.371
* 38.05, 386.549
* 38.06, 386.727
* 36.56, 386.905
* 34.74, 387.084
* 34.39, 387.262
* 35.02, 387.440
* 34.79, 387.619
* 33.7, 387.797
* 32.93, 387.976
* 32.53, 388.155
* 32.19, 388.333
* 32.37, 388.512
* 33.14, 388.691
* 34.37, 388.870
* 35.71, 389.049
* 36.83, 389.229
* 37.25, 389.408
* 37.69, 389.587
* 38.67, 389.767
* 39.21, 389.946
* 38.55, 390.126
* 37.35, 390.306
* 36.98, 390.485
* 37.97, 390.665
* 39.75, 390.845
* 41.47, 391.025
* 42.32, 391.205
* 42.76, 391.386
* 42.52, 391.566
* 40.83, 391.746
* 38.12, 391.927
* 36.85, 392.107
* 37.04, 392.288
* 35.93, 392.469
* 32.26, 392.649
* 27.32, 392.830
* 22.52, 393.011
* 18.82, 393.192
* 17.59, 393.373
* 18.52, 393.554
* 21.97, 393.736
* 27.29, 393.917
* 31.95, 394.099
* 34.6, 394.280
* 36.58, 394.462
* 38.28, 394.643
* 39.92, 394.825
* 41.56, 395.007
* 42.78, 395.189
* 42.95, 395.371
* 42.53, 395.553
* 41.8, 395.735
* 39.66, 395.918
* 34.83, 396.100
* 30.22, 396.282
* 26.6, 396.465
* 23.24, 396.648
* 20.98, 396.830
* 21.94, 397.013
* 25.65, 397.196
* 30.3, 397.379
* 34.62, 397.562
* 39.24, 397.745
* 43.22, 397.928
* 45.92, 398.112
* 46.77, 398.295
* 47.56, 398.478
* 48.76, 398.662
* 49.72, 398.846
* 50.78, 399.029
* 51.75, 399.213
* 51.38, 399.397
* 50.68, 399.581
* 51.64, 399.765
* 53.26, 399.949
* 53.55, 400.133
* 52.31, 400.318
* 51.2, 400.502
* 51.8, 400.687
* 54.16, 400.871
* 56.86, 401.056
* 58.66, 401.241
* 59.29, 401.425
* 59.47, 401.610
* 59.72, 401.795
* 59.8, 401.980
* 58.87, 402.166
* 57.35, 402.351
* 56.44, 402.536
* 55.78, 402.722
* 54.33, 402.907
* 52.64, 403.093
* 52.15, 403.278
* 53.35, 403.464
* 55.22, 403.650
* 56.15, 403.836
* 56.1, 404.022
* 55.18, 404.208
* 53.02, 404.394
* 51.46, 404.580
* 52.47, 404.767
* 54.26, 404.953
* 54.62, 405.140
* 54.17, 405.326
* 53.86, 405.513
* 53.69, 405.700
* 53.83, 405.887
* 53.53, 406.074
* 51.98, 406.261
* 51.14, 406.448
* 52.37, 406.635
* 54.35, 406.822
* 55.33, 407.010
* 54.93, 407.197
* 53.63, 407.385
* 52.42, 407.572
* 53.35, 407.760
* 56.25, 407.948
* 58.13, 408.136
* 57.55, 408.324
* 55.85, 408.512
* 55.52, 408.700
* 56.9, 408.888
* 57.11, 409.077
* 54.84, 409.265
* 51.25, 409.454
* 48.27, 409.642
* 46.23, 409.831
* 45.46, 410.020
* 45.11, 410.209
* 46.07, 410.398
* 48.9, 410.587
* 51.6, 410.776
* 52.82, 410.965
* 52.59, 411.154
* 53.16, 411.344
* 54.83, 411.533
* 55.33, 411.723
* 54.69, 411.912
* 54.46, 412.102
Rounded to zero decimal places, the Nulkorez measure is 8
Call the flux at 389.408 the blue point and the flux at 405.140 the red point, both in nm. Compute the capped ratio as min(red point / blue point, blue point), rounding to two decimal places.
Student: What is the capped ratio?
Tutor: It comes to 1.47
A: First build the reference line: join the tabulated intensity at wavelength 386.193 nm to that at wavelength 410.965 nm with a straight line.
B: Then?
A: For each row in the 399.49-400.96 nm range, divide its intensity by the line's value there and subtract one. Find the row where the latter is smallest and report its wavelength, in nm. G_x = 400.502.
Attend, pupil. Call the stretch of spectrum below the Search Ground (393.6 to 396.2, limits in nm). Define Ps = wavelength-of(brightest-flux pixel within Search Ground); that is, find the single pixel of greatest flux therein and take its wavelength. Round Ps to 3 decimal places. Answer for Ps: 395.371 nm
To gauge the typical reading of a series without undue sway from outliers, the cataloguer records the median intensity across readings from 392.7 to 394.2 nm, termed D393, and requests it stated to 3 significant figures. 22.2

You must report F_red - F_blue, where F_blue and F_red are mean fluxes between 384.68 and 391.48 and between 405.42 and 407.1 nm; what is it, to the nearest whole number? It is 17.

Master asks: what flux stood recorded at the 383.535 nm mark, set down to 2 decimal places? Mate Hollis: 23.37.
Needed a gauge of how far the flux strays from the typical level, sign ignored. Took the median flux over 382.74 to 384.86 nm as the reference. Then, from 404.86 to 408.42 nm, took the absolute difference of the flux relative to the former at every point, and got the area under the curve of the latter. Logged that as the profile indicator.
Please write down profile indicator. 106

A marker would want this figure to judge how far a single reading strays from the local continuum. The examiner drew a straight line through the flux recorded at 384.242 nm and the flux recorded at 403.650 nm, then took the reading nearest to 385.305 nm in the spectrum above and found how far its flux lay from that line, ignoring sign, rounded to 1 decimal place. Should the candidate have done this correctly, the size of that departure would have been 5.0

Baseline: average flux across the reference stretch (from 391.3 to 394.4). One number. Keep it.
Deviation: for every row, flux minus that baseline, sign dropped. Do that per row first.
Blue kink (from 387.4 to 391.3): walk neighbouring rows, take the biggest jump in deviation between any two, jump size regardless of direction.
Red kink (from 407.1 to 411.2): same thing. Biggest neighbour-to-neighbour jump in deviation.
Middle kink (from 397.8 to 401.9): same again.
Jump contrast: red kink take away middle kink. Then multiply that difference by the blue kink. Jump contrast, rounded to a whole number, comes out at 2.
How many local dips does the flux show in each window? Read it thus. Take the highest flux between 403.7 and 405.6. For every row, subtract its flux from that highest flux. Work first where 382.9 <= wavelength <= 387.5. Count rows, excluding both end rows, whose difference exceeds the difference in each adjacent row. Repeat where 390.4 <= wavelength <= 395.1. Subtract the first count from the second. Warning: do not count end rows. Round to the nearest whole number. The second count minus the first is -2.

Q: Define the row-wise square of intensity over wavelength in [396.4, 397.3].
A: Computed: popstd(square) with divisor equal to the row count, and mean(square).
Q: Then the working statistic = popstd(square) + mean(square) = 668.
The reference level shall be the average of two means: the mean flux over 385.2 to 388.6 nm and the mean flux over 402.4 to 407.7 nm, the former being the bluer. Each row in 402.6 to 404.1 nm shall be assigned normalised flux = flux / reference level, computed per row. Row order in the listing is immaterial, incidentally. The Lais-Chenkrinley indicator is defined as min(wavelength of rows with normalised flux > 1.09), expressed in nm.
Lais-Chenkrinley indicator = 402.722 nm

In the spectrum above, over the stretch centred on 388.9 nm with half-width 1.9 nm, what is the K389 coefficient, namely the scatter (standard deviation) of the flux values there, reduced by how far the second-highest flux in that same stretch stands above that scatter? -34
